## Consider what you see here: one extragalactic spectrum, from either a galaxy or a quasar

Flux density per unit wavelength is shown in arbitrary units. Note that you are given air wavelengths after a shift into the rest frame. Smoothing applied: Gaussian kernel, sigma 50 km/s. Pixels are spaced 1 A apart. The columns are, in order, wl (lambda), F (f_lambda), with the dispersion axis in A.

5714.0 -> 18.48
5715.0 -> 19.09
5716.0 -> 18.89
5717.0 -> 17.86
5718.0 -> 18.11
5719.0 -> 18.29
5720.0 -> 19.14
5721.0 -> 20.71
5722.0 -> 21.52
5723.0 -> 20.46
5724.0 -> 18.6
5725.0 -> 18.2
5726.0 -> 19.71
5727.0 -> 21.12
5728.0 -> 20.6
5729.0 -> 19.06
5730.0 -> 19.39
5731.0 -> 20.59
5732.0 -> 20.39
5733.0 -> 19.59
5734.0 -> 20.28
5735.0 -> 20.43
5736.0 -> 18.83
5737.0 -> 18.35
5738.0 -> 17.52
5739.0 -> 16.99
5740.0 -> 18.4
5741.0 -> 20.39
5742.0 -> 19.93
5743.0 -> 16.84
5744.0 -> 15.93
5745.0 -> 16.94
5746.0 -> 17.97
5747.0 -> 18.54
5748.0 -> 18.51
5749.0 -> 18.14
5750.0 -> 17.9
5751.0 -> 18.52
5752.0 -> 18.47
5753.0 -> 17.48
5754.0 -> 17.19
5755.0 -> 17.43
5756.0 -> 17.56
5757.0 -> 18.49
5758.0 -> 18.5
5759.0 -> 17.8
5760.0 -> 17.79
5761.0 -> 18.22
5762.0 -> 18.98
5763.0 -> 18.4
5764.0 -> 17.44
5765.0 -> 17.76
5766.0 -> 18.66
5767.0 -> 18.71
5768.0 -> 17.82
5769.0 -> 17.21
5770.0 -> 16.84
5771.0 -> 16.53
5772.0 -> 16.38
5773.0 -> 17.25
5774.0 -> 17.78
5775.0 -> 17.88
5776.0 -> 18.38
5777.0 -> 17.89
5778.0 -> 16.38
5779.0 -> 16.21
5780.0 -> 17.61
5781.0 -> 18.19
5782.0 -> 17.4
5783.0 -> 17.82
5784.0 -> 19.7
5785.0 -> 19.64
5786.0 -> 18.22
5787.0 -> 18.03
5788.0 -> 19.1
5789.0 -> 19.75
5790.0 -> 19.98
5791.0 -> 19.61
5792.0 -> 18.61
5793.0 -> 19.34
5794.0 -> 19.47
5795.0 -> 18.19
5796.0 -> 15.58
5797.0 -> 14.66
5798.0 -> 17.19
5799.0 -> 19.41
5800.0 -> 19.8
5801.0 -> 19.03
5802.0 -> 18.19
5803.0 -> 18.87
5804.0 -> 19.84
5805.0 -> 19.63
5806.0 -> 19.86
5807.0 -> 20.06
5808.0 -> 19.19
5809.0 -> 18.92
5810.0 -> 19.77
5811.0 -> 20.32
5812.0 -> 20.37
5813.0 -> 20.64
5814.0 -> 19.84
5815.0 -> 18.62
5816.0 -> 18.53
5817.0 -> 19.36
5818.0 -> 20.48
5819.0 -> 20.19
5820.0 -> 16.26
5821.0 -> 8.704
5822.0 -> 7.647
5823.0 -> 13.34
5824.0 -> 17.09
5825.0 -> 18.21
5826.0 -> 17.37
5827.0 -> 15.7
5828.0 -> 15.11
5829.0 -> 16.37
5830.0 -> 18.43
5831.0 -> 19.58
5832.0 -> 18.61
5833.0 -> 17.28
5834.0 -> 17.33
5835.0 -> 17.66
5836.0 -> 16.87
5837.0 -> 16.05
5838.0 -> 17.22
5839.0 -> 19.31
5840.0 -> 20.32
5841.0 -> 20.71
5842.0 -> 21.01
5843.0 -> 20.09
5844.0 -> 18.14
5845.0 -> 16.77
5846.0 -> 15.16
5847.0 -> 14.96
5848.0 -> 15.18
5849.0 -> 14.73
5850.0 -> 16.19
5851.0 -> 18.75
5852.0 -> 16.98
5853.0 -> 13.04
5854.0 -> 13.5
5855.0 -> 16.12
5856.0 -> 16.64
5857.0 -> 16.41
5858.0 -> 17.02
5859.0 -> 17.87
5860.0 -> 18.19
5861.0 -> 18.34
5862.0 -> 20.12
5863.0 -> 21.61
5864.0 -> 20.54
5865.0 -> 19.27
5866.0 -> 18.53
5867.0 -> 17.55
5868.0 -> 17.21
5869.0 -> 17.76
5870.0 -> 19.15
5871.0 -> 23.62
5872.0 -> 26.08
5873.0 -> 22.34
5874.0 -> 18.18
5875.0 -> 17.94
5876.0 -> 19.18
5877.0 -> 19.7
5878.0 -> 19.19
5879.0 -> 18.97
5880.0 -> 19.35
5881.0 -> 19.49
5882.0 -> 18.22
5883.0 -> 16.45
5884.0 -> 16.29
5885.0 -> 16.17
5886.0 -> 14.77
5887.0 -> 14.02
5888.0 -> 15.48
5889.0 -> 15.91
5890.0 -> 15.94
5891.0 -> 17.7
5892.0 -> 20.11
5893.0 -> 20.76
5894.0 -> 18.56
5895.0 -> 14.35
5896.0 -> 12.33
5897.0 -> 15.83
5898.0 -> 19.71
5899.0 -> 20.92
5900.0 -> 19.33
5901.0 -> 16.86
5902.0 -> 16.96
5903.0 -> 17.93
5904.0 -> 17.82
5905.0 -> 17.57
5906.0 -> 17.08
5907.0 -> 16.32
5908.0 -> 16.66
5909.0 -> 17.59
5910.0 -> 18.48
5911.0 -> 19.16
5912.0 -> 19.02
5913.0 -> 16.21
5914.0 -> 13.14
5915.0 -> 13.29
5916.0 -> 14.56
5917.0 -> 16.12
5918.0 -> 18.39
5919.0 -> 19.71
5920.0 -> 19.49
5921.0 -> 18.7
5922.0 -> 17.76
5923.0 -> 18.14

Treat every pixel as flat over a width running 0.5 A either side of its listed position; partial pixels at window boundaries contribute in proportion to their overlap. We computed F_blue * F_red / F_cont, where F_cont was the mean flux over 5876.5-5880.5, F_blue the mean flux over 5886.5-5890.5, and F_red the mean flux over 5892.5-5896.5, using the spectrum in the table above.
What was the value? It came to 13.1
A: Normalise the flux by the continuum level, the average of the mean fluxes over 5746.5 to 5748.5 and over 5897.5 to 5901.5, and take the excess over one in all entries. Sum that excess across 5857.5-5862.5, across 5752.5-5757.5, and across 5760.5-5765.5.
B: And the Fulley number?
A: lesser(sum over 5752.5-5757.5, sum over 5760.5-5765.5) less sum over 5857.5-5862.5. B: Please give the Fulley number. -0.18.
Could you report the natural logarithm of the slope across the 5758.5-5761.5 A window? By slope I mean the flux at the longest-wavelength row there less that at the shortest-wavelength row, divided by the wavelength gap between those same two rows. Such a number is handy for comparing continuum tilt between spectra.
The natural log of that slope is -1.6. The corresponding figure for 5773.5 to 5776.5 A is -1.2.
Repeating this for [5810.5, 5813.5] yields -1.8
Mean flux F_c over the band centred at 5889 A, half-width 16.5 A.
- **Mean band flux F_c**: 17.71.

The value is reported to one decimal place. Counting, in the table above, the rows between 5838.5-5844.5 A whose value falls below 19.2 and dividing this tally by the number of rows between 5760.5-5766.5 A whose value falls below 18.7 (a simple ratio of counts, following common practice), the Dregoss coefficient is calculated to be 0.2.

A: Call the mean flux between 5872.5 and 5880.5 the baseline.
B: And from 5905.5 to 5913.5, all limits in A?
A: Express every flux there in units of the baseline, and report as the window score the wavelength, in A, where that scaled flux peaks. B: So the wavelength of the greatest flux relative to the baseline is 5911.0 A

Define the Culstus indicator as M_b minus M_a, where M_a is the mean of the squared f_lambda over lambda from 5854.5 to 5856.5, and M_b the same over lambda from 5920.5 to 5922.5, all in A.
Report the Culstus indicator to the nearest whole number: 64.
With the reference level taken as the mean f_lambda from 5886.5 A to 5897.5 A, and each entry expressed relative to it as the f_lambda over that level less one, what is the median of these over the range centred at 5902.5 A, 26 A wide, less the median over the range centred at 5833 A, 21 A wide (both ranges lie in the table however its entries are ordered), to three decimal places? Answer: 0.013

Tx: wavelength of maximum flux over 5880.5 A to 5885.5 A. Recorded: 5881.0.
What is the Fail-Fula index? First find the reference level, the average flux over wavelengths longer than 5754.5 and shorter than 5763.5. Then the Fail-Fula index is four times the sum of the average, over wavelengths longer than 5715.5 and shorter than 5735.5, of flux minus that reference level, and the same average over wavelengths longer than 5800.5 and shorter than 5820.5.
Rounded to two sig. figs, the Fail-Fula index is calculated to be 11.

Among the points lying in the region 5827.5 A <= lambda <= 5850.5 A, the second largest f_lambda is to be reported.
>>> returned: 20.71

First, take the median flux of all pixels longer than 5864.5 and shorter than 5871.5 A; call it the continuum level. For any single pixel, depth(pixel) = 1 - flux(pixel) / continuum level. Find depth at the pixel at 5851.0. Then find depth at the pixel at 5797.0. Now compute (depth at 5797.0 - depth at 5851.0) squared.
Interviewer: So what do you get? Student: 0.049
